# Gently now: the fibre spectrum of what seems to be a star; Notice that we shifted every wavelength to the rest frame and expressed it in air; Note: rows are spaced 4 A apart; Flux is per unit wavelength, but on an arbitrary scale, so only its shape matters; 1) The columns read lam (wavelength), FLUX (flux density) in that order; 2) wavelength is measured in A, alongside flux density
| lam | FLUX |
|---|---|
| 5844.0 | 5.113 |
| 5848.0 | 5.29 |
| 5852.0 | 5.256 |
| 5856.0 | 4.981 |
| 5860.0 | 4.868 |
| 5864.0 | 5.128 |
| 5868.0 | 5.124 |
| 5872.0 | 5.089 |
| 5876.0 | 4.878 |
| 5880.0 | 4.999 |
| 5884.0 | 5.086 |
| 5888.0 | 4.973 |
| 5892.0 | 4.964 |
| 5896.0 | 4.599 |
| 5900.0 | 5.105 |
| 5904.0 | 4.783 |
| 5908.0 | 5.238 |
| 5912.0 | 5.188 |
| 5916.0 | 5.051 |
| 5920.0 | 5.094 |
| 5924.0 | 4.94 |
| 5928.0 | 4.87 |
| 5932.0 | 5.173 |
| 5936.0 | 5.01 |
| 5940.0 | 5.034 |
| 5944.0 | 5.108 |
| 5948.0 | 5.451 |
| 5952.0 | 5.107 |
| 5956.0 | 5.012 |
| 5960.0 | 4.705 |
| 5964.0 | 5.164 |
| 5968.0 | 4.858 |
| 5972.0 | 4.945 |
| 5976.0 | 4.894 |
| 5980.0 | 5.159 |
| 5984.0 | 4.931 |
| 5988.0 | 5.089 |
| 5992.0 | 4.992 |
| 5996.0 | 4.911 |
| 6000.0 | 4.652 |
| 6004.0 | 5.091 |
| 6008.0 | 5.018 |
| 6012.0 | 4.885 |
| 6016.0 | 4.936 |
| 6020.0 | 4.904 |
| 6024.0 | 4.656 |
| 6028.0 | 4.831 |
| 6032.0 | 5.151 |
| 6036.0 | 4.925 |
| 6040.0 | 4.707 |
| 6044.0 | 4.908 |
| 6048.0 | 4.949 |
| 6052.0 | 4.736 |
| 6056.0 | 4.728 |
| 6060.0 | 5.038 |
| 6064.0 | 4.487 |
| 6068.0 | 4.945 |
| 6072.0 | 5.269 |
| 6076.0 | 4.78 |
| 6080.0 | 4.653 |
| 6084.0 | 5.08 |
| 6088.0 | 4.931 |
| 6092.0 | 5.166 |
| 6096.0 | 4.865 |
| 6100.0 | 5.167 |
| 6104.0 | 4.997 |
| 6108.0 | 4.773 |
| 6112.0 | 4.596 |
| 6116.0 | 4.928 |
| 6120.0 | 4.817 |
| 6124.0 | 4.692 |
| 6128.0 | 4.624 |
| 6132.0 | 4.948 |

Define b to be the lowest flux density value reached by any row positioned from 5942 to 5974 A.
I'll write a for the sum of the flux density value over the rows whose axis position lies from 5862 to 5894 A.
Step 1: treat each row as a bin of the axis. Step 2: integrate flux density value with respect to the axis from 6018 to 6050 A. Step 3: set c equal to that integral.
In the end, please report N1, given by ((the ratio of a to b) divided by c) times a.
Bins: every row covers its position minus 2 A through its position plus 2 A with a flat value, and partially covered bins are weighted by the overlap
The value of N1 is 2.20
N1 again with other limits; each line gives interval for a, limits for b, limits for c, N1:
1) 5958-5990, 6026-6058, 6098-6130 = 2.17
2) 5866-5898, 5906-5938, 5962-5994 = 2.02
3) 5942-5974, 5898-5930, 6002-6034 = 2.16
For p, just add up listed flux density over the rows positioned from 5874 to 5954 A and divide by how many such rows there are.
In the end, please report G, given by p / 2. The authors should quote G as 2.52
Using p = 5.03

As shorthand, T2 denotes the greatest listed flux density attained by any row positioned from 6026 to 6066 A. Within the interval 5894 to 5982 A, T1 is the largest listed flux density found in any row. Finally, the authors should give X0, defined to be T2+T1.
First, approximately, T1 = 5.451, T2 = 5.151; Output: 10.6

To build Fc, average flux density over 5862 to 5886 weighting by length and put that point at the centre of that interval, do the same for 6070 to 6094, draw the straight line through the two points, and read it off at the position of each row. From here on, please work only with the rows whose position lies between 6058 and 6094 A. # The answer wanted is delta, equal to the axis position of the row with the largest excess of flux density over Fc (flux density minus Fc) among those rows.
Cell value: 6072.0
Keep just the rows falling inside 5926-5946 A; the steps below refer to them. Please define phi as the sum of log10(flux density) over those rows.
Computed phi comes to 3.5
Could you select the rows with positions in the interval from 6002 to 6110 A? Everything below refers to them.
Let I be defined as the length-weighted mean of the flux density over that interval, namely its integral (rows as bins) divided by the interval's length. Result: 4.91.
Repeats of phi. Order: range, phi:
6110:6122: 2.0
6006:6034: 4.8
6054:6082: 4.8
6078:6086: 1.4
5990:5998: 1.4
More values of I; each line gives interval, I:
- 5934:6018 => 5.00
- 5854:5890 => 5.01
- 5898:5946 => 5.05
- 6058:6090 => 4.90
